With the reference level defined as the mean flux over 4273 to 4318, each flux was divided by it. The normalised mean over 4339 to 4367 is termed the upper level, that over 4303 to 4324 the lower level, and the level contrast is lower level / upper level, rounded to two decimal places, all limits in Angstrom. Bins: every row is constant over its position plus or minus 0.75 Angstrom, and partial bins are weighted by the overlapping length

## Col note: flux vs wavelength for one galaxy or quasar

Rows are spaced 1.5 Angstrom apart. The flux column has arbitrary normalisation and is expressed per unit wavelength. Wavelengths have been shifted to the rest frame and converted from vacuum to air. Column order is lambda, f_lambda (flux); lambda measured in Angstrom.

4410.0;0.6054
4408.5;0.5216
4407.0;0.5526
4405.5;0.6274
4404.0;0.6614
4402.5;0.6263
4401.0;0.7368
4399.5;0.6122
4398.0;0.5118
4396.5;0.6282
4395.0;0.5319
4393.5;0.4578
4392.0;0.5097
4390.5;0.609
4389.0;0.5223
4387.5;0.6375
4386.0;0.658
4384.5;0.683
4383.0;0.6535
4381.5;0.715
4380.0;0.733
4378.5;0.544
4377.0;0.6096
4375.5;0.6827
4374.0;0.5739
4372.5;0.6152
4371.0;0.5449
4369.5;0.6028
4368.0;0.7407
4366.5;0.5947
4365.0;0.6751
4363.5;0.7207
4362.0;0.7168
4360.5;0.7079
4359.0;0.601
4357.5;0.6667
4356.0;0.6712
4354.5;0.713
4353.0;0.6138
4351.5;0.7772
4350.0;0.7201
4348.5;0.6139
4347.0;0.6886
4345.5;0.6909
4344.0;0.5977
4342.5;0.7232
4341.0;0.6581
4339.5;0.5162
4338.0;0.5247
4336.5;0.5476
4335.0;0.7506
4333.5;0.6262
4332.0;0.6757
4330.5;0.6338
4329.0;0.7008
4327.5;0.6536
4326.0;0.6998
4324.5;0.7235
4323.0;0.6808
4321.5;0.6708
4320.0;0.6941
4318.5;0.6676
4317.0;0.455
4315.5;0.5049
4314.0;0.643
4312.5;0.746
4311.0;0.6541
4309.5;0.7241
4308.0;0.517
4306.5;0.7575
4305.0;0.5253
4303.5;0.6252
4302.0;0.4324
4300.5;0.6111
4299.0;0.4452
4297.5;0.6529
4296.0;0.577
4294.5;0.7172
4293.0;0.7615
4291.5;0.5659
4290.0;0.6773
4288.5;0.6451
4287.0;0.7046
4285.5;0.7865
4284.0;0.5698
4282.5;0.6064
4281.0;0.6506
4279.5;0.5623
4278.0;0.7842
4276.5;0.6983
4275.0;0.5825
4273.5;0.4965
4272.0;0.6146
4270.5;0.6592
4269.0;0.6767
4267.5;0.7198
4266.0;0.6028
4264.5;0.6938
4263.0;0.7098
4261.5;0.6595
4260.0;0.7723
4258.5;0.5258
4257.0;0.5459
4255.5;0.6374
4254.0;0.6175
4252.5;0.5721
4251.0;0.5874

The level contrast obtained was 0.95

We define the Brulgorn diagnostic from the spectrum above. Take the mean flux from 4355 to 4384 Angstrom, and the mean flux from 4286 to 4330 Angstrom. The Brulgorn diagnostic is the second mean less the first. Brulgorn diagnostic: -0.02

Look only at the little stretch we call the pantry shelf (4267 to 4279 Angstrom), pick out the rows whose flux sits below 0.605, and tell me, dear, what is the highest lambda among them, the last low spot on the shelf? 4275.0 Angstrom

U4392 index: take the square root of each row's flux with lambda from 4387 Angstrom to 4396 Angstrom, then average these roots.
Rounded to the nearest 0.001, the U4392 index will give 0.737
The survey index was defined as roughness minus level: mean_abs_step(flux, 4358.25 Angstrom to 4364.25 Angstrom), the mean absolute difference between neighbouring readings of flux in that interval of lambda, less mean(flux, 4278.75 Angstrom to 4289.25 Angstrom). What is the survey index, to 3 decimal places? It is -0.607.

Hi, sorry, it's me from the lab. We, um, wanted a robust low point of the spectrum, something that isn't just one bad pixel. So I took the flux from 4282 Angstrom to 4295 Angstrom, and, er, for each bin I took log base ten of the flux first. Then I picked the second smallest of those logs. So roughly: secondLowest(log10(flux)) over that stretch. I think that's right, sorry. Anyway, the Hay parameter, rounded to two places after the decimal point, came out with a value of -0.24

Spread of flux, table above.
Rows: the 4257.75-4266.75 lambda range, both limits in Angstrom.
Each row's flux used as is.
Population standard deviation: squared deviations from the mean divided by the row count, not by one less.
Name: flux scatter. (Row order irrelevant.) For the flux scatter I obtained 0.079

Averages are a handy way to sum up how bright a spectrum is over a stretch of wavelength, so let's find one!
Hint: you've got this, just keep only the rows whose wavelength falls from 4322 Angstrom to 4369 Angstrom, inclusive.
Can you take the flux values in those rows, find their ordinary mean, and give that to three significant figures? 0.665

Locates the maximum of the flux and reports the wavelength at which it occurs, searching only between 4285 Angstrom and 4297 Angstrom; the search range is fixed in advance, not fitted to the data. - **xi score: 4285.5 Angstrom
